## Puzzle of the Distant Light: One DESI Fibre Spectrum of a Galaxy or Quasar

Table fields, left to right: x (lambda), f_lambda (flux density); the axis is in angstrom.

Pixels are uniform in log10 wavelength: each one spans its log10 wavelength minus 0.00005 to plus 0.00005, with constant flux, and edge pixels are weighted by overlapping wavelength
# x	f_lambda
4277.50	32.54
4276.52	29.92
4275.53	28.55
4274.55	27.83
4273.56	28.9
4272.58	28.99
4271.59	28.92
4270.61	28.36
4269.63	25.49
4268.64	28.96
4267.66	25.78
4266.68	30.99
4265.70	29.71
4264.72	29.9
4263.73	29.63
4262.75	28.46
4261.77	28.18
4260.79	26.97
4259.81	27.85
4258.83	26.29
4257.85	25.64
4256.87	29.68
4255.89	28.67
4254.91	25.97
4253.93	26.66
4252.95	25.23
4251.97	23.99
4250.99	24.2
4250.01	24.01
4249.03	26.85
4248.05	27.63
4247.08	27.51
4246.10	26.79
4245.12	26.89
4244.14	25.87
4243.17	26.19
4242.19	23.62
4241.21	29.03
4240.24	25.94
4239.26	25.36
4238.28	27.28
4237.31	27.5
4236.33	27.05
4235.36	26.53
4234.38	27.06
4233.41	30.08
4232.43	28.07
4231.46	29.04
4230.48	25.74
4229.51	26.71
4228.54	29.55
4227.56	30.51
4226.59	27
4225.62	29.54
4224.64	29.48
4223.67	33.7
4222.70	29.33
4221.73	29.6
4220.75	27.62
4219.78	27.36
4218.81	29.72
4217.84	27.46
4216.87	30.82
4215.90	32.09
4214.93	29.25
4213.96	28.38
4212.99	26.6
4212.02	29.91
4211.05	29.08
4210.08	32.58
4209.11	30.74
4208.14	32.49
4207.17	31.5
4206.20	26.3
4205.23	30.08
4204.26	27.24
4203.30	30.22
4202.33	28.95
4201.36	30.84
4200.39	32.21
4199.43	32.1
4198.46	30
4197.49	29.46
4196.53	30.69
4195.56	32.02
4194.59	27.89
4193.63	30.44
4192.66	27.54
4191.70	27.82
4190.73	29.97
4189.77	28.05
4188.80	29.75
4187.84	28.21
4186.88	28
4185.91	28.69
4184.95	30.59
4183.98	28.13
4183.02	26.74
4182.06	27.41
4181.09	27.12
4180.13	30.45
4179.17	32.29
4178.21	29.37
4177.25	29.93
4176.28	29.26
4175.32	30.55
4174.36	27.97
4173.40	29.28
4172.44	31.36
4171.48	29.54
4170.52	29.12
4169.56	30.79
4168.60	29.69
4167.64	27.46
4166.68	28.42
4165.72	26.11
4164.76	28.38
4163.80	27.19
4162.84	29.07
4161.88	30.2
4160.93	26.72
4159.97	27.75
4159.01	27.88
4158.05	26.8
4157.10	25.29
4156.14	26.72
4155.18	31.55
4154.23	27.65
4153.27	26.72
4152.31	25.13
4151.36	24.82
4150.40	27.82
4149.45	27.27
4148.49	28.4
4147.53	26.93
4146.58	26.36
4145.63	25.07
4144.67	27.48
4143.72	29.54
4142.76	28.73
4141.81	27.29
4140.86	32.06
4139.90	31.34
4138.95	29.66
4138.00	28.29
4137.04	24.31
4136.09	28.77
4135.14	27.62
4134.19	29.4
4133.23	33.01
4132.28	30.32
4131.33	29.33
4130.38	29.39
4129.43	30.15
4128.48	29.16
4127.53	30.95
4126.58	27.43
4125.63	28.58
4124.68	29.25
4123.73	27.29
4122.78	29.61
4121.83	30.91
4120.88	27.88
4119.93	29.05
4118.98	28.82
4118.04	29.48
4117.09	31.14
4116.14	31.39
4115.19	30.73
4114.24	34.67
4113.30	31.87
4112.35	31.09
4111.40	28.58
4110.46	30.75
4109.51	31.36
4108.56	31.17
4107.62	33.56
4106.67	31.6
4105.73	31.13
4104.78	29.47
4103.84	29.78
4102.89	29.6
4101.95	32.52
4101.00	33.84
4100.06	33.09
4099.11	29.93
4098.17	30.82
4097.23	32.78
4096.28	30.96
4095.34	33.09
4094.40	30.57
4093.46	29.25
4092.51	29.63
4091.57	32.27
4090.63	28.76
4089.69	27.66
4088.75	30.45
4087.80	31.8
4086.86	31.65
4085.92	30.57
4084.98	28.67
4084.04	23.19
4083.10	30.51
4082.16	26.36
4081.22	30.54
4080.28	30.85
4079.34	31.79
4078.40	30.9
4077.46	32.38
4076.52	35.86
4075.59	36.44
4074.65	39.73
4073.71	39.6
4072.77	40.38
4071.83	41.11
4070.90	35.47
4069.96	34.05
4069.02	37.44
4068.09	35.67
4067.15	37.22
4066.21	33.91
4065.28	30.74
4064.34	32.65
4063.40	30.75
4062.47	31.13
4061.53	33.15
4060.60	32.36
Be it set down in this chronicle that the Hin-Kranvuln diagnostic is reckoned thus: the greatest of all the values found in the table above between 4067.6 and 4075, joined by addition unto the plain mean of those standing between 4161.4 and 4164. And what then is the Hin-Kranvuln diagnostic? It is 70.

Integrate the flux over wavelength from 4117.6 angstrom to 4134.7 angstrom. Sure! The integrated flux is 504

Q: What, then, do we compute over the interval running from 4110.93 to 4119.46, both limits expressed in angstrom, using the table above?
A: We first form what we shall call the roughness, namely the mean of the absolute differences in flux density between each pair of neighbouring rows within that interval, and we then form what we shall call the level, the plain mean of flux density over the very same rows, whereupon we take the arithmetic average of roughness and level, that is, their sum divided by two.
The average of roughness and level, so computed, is 16.3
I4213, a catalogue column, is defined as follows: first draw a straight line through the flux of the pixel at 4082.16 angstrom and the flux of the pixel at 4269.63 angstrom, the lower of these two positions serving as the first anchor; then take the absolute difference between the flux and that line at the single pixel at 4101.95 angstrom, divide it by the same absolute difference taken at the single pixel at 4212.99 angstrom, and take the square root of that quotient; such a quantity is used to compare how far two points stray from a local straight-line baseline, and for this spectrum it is 2.7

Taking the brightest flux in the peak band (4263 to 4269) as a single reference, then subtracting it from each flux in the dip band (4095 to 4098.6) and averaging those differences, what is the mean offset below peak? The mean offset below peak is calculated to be 1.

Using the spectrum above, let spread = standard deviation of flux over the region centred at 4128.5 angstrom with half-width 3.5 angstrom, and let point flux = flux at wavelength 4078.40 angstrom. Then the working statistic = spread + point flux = 32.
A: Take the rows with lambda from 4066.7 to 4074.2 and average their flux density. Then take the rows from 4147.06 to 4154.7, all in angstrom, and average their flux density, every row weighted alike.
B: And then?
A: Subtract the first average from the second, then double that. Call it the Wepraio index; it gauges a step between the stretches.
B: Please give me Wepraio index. -22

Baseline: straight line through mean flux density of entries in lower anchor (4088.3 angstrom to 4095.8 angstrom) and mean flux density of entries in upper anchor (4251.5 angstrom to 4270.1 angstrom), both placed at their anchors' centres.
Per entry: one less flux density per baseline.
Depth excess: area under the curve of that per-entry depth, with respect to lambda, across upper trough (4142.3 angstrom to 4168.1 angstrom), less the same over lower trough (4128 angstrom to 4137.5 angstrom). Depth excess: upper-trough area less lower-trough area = 1.4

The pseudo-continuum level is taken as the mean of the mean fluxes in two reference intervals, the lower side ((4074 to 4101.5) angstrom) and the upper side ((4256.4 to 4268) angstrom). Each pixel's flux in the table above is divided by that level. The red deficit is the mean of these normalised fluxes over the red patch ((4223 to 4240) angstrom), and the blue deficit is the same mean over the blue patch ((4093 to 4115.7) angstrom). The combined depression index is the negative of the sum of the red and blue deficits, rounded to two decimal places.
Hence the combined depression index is -2.00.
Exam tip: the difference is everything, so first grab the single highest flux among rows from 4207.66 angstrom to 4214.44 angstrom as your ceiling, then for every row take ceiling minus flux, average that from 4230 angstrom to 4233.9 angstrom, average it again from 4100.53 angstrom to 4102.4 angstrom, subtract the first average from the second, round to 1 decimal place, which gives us -4.9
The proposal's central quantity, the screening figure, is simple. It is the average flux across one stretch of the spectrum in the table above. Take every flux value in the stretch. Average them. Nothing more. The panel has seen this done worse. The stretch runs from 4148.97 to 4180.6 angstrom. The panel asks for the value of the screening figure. 28.4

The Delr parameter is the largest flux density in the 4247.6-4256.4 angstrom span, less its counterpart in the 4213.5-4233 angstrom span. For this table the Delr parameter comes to -5.0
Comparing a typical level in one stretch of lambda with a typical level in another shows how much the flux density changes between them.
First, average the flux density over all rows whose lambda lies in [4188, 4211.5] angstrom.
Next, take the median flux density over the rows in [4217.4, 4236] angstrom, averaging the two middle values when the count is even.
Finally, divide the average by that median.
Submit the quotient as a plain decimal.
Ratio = 1.03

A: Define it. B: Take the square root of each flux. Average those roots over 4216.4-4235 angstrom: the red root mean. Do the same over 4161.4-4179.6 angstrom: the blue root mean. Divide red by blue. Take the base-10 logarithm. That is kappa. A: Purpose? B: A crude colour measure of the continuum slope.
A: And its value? 0.00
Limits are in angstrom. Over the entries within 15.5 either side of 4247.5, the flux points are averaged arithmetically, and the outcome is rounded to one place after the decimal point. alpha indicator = 26.8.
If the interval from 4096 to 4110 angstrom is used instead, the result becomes 31.4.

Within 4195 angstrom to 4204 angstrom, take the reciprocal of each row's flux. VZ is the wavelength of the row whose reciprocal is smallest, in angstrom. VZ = 4200.39 angstrom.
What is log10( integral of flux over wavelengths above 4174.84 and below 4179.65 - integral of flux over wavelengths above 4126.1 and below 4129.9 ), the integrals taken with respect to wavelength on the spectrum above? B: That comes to 1.53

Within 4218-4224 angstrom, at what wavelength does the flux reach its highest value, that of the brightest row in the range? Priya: 4223.67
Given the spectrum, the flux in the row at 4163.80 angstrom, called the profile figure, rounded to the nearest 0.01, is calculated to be 27.19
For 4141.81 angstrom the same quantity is 27.29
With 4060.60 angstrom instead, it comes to 32.36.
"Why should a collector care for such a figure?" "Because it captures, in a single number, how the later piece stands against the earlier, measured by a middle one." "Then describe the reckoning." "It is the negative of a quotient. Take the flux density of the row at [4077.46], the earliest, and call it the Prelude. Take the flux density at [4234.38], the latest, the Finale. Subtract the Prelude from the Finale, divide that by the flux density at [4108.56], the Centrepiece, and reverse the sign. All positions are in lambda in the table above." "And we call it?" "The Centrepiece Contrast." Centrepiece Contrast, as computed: 0.17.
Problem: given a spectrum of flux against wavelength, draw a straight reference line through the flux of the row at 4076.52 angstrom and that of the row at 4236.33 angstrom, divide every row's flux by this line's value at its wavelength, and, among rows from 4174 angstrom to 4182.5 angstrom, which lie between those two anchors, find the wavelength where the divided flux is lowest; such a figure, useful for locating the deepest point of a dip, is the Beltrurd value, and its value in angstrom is 4181.09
